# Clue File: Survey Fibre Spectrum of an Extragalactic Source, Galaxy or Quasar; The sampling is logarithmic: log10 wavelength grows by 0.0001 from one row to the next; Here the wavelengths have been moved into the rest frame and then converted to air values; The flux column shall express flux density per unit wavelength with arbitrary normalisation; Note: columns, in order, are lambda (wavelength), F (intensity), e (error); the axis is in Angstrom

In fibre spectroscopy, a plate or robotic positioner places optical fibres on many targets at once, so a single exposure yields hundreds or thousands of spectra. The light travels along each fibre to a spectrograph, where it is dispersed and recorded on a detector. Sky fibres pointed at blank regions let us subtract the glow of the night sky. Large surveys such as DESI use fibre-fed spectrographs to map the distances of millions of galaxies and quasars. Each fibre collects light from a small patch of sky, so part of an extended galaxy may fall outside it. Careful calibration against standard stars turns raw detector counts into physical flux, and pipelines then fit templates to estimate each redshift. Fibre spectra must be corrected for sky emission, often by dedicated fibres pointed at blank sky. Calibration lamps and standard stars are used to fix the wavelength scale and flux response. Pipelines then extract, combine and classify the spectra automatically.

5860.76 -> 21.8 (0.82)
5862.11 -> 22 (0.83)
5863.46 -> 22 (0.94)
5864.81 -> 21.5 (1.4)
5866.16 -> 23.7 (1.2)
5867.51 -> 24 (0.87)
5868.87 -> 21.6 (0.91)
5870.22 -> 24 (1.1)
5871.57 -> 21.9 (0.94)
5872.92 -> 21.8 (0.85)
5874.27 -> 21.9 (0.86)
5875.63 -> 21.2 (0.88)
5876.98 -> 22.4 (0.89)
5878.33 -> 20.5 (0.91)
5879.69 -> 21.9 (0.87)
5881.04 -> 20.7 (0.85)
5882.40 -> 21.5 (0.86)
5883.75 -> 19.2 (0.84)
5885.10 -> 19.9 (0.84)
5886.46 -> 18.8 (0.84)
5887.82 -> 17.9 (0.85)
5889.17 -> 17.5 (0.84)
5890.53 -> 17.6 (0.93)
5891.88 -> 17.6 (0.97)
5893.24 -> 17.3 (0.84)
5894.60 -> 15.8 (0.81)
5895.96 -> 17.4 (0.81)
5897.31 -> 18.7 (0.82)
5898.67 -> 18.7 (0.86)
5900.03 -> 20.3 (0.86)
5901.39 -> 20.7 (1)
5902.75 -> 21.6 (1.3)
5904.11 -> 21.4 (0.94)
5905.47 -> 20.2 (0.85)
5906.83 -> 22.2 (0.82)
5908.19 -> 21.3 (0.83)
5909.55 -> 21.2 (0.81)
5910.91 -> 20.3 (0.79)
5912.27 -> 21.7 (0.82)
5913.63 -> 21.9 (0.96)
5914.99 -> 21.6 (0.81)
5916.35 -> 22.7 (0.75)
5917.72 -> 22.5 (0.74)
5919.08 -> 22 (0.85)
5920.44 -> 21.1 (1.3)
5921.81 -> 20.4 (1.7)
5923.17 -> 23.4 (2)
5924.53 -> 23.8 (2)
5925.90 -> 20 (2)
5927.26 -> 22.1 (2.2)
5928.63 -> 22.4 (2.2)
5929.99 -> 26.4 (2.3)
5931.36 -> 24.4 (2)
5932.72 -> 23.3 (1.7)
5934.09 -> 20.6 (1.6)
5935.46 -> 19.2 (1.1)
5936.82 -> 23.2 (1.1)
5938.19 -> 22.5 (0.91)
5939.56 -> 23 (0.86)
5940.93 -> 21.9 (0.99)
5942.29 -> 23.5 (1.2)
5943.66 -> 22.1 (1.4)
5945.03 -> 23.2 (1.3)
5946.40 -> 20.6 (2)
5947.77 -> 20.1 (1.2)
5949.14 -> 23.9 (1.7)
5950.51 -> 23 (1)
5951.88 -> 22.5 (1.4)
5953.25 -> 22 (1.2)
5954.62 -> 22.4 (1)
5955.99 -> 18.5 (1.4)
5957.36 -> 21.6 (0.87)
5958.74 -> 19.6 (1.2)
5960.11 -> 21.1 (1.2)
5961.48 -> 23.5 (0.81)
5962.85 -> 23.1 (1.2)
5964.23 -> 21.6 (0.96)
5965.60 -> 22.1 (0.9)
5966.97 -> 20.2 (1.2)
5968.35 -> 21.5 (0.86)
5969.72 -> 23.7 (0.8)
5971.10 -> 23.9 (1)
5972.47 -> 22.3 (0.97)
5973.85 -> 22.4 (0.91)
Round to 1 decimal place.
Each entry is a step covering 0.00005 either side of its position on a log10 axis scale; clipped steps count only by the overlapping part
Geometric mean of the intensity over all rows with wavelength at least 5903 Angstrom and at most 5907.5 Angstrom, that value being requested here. 21.3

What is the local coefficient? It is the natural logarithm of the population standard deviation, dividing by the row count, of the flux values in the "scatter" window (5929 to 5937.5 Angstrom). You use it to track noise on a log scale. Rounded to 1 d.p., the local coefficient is 0.9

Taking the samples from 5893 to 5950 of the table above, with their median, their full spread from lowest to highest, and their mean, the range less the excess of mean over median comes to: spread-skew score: 10.8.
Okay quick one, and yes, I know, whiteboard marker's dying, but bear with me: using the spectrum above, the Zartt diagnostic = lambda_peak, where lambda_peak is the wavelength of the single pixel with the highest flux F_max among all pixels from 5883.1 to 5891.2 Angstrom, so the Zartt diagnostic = 5885.10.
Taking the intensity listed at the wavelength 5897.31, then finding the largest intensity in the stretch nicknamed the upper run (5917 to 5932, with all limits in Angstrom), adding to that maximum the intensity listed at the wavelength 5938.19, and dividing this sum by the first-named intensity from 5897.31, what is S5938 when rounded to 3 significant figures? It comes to 2.61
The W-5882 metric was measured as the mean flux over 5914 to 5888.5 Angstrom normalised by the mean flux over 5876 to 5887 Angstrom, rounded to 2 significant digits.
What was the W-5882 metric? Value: 0.95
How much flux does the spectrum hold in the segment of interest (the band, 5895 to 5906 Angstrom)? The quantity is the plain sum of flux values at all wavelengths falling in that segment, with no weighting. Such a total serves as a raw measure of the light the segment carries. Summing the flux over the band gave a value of 159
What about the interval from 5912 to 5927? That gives 241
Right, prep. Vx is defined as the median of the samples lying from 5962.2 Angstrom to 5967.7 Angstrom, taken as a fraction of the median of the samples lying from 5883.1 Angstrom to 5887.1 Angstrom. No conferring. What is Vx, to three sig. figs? 1.14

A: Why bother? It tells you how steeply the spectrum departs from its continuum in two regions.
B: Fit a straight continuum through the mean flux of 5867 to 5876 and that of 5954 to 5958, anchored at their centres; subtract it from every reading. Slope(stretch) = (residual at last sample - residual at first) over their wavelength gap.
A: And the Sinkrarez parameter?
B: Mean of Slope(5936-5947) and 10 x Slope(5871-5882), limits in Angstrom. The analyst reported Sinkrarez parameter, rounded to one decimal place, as -0.7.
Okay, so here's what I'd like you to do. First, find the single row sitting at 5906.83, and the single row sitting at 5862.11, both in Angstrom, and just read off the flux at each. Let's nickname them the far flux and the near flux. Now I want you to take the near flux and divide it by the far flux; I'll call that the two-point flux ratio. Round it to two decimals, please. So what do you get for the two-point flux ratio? 0.99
